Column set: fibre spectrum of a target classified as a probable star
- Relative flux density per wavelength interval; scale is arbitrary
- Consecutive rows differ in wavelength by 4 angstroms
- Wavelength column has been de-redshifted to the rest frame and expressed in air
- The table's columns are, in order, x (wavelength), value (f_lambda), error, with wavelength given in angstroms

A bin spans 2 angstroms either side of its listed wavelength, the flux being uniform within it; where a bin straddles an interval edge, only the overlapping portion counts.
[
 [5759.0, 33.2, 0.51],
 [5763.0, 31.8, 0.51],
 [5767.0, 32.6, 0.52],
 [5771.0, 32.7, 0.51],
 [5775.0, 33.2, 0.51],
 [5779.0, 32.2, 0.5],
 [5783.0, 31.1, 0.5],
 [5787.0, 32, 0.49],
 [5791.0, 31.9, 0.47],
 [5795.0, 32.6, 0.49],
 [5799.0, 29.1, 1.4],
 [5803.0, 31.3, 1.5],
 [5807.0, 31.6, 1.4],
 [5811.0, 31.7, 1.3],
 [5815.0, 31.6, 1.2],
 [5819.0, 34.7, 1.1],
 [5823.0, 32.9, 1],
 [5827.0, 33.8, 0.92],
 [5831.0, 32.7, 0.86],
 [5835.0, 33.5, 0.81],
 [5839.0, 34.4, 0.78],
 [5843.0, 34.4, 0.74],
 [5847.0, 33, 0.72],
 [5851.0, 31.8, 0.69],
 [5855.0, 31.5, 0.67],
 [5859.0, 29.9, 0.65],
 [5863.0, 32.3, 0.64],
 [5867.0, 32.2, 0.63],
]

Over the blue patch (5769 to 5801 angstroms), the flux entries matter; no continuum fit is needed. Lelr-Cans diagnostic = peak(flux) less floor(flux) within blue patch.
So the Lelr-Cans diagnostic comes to 4.1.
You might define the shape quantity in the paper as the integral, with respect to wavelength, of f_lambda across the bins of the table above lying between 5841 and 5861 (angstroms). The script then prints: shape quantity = 642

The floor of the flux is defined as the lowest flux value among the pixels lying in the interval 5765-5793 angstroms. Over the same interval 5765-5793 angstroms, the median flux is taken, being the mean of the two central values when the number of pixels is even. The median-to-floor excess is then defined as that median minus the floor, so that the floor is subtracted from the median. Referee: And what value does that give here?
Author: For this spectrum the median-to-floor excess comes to 1.1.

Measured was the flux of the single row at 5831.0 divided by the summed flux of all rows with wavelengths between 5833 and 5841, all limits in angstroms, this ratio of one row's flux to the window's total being 0.482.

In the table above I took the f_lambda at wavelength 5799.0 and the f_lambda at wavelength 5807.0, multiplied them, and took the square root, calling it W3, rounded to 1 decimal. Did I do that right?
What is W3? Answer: 30.3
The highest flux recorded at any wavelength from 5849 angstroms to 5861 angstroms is 31.8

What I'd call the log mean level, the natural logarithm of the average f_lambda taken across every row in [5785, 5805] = 3.45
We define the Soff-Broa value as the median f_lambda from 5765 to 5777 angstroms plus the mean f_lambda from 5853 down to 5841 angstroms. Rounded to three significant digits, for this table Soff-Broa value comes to 65.8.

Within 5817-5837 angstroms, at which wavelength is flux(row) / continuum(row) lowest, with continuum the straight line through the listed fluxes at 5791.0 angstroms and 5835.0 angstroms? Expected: 5831.0 angstroms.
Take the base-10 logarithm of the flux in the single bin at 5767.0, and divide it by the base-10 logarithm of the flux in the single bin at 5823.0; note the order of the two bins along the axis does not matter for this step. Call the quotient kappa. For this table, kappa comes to 1.00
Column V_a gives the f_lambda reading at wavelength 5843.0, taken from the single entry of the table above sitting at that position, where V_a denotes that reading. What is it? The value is 34.4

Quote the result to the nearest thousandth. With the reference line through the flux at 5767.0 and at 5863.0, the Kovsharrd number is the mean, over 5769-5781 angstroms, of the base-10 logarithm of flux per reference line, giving 0.002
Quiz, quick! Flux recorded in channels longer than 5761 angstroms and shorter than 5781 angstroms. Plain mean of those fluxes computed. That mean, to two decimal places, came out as 32.50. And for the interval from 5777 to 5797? 31.96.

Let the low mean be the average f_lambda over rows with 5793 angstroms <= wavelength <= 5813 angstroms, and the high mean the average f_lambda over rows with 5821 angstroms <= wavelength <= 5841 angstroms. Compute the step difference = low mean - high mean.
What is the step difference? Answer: -2.2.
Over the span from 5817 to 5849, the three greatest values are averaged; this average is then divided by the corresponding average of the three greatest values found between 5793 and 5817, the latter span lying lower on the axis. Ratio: 1.08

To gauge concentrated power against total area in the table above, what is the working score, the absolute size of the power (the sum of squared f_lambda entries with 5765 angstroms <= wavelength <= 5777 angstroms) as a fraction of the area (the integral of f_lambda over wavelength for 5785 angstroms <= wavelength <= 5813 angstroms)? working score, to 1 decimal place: 3.7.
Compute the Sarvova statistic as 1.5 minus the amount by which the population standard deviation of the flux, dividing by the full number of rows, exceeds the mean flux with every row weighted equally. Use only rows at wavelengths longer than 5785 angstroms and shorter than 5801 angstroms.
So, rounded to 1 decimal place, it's 31.5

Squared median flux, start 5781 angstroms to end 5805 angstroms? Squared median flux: 999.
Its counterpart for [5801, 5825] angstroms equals 1002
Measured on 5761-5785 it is 1050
